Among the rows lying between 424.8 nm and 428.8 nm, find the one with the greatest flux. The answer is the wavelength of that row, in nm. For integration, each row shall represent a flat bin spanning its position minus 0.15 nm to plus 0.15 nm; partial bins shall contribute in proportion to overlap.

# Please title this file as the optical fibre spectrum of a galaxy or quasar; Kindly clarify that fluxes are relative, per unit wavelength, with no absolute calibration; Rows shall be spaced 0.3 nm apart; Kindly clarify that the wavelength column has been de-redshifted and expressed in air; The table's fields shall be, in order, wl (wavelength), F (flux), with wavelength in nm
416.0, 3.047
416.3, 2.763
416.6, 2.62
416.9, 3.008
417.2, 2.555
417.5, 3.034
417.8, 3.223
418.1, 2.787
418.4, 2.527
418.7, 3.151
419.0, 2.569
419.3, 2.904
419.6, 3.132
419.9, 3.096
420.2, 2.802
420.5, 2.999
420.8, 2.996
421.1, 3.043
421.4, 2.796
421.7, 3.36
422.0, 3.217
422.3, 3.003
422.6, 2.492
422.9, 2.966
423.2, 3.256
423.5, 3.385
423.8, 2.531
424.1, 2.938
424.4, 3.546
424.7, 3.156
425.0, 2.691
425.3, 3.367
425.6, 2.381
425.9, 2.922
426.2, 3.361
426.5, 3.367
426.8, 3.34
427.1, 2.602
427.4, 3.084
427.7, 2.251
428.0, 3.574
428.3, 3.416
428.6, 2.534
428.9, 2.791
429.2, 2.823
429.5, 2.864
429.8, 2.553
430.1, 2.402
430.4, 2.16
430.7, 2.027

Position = 428.0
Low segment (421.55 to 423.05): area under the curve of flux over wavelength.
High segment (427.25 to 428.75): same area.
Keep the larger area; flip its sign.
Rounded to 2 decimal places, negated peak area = -4.51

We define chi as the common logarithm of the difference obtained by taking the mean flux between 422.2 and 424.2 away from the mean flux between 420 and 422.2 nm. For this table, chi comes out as -1.0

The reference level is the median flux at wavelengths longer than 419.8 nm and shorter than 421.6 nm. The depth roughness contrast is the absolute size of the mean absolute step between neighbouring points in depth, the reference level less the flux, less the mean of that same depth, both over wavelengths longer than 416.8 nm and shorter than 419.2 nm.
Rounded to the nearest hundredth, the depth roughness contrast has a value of 0.29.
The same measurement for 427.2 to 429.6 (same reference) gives 0.42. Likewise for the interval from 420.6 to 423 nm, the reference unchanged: 0.30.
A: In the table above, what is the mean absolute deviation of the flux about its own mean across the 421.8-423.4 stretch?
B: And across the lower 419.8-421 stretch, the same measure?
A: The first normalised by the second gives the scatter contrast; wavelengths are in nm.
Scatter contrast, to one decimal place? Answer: 2.4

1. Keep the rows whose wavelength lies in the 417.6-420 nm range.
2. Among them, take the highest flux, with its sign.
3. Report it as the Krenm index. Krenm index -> 3.223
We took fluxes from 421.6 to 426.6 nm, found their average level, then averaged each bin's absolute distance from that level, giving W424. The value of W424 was 0.30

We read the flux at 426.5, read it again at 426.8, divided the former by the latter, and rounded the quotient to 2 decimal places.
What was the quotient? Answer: 1.01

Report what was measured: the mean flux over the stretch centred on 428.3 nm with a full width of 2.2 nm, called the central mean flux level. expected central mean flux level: 2.92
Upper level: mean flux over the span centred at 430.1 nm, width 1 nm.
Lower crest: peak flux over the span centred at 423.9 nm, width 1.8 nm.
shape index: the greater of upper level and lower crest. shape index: 3.55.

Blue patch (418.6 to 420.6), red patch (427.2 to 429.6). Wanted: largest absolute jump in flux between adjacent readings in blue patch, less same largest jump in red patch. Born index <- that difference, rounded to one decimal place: -0.7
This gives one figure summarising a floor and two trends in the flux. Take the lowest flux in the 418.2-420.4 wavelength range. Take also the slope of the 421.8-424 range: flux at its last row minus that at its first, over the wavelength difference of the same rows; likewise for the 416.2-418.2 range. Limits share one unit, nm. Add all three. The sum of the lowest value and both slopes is 2.16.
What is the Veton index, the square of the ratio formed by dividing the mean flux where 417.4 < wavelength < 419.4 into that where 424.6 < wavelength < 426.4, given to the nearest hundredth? 1.07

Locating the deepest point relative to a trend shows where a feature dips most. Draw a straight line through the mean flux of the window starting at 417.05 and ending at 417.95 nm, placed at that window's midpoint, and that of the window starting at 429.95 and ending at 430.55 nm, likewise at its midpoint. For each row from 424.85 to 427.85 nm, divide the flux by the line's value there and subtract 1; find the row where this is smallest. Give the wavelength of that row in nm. 427.7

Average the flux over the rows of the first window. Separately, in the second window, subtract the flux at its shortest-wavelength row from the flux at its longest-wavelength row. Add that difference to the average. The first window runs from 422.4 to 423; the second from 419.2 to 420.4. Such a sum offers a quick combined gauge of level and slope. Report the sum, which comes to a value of 2.63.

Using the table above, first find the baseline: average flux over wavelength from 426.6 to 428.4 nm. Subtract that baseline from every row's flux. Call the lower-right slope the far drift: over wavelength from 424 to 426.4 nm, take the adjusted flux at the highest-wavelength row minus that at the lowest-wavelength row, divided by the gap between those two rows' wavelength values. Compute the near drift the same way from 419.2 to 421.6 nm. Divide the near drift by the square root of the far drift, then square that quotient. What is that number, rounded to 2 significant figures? 0.013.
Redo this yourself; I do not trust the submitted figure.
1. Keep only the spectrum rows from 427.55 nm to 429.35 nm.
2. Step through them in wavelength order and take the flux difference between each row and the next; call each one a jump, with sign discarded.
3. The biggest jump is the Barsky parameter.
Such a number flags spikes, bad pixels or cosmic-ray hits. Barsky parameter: 1.3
